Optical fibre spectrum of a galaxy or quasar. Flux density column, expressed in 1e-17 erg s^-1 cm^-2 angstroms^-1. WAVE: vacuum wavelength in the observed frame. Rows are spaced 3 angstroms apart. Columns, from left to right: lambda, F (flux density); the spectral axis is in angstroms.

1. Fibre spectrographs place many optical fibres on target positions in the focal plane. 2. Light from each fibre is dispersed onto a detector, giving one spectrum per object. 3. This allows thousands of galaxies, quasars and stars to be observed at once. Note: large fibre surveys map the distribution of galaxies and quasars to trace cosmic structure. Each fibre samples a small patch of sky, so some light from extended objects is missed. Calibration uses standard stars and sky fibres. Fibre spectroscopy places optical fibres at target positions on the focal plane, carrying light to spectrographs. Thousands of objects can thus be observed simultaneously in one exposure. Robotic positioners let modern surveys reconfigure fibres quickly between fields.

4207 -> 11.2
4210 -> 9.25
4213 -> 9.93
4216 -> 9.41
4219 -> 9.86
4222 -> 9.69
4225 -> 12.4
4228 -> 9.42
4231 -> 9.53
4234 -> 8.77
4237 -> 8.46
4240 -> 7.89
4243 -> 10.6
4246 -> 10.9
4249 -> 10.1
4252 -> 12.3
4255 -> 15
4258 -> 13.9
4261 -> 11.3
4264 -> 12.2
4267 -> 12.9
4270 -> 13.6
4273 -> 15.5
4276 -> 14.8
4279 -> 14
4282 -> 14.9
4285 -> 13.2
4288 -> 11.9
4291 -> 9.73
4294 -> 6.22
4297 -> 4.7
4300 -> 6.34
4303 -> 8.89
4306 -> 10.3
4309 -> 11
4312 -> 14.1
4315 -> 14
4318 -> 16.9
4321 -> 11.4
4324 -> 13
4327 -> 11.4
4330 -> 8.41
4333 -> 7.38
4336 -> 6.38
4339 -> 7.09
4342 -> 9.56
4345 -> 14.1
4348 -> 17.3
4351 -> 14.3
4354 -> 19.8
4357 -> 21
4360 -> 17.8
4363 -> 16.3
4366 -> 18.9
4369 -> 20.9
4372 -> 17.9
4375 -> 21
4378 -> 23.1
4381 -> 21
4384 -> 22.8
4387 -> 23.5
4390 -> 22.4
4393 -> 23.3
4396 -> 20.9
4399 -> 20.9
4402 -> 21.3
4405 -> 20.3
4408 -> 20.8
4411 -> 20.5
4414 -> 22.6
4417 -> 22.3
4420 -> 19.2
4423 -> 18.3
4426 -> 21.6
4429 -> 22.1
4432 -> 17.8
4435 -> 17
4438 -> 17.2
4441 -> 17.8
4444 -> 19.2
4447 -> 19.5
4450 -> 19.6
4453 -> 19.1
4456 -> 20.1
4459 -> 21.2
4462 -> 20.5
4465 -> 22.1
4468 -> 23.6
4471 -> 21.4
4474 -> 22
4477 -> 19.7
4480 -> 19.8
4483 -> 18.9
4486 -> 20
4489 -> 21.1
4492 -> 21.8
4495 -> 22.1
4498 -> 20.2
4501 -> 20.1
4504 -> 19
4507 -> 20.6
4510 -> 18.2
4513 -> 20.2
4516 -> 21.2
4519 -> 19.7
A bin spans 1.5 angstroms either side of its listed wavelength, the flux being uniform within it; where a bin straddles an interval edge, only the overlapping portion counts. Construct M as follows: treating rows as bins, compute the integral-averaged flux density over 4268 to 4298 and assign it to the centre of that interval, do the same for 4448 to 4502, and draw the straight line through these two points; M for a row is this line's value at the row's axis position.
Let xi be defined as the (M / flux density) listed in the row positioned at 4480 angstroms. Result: 1.06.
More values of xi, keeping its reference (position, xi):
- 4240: 1.27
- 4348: 0.86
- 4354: 0.77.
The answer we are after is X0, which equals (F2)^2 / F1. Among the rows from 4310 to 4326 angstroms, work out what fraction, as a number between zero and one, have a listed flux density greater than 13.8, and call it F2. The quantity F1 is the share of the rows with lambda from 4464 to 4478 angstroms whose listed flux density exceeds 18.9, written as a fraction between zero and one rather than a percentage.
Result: 0.4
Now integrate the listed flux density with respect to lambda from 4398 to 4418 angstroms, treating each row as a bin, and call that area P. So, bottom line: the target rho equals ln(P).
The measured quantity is 6.1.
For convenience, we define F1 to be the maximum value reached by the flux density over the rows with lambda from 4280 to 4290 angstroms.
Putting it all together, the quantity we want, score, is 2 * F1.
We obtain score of 30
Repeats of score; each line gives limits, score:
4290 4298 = 19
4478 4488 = 40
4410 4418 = 45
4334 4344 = 19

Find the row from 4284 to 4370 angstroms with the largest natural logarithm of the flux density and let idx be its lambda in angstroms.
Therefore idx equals 4357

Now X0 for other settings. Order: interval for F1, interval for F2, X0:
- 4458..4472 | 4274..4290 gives 0.4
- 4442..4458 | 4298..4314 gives 0.0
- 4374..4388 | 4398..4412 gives 1.0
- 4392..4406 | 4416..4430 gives 1.0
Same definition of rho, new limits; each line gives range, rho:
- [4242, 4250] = 4.4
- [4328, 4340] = 4.5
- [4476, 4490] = 5.6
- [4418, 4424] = 4.7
